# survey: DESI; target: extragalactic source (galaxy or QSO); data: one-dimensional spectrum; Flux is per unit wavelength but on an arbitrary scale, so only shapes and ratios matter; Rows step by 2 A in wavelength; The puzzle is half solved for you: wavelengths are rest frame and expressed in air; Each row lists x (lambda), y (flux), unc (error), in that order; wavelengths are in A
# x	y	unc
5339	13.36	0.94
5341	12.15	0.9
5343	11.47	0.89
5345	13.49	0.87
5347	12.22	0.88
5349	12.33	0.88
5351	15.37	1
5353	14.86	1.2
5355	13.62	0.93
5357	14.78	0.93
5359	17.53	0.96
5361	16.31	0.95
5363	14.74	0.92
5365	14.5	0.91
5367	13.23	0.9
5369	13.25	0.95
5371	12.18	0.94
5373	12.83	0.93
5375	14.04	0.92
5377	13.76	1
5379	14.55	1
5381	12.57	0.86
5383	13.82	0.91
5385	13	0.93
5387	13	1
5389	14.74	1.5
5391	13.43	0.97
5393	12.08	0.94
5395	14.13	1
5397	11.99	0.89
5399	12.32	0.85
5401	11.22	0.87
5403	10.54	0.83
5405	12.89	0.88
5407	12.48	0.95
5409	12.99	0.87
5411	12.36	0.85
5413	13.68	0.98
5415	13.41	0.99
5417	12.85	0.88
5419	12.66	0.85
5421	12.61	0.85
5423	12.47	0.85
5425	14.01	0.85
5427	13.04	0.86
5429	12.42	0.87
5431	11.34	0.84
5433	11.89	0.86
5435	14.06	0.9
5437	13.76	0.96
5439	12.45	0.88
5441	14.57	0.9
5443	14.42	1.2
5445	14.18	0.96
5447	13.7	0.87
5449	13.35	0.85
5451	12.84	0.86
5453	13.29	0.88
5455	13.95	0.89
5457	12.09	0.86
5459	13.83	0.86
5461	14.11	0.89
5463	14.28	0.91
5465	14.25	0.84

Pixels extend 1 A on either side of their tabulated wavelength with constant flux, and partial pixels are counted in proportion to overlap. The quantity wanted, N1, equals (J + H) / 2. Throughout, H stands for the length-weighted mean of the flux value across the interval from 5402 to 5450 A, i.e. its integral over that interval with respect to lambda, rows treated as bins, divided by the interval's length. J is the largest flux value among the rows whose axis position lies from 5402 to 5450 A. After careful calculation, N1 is 13.8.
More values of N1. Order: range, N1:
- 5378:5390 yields 14.2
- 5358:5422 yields 15.4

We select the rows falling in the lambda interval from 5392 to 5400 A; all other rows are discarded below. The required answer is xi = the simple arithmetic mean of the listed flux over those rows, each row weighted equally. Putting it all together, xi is 12.6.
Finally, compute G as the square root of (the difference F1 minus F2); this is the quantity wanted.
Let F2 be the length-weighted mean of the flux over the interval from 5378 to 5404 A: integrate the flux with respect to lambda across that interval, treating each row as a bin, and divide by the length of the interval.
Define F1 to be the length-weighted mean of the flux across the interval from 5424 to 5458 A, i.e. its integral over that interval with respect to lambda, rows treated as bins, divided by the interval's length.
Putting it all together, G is 0.6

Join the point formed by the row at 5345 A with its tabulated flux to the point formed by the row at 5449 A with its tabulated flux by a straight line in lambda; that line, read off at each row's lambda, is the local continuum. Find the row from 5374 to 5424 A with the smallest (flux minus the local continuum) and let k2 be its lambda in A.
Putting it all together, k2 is 5403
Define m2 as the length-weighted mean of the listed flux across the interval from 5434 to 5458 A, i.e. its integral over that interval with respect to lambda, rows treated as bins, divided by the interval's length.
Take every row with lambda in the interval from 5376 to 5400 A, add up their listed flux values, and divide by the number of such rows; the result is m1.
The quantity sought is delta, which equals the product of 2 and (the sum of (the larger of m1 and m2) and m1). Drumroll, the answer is 53.7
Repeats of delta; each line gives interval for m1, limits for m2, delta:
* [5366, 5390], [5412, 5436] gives 53.7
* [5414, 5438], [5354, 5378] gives 54.2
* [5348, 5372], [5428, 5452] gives 57.6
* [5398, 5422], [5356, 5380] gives 53.6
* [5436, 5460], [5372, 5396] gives 54.1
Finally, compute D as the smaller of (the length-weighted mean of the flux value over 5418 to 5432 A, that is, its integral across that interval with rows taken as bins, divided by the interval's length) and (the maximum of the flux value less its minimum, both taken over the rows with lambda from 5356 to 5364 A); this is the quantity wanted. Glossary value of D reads 2.8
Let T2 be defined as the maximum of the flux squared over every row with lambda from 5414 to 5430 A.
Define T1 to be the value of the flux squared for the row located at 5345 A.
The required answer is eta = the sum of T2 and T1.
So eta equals 378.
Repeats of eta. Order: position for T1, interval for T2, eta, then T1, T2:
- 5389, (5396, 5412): 386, 217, 169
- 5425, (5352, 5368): 504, 196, 307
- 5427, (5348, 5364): 477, 170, 307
